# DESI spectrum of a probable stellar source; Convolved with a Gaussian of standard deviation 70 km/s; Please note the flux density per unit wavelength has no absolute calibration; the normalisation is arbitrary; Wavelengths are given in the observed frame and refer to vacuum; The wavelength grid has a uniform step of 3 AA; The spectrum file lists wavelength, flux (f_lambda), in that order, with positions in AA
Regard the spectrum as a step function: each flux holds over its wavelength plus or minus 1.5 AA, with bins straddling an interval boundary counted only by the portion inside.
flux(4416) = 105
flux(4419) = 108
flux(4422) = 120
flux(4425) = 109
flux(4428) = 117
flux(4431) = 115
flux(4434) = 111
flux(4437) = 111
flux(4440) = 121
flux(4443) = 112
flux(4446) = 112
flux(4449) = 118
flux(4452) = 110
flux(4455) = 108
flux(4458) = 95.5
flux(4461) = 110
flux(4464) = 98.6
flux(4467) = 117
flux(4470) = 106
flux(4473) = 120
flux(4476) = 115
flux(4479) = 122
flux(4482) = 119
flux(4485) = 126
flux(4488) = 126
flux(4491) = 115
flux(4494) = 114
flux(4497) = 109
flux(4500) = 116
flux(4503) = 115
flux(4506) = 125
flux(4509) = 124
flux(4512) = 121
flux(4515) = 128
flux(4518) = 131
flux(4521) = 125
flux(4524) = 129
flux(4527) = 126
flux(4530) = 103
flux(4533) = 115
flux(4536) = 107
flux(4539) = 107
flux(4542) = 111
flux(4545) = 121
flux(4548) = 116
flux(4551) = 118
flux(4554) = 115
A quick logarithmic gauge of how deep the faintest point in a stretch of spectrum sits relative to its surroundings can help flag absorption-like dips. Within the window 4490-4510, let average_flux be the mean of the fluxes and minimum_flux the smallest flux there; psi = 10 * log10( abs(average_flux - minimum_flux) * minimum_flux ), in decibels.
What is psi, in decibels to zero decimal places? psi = 29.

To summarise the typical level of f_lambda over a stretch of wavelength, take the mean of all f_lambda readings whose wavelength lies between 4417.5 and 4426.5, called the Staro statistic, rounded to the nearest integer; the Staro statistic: 112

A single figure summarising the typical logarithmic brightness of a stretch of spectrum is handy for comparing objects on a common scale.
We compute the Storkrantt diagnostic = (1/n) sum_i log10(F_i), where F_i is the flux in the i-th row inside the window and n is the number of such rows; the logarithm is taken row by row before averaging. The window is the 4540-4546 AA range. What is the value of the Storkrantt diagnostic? 2.06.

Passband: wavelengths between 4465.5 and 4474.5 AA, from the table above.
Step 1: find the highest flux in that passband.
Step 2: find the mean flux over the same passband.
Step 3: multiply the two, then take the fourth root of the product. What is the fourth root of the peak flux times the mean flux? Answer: 10.8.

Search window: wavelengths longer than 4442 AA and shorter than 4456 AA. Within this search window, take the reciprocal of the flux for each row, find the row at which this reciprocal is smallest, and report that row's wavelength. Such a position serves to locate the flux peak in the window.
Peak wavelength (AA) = 4449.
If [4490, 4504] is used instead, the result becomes 4500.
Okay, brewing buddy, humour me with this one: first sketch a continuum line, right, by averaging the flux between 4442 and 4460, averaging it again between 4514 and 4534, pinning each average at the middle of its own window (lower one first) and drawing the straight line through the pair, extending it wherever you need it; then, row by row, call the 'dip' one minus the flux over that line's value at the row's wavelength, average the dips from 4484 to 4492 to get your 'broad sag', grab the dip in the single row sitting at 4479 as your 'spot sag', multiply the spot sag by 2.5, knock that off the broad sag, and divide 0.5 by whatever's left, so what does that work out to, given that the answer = 4.5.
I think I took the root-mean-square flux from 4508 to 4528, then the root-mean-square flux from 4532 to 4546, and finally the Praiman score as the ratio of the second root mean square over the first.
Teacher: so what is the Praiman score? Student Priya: 0.89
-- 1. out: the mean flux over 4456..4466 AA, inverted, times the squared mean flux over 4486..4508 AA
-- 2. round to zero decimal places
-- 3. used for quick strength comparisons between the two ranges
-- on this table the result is 135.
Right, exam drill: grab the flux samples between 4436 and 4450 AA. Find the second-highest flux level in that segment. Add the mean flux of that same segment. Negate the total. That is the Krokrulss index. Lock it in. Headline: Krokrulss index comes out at -233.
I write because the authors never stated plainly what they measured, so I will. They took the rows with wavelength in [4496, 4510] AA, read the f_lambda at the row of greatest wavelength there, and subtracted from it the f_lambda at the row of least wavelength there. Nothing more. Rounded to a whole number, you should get 15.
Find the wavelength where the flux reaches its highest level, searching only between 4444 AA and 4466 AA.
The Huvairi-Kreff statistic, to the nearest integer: 4449 AA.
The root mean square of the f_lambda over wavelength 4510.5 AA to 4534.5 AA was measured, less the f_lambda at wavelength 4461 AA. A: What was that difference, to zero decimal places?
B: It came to 13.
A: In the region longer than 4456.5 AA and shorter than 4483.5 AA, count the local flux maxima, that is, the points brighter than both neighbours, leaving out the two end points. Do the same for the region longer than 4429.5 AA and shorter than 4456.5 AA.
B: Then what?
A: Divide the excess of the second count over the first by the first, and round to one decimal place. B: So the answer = -0.5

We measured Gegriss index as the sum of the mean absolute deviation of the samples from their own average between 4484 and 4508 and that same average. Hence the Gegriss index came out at 124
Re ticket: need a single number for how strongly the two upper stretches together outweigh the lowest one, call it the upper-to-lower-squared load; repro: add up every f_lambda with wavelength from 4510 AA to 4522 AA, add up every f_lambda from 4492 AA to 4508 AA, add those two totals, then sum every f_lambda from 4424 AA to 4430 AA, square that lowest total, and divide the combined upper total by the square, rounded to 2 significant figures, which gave 0.021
